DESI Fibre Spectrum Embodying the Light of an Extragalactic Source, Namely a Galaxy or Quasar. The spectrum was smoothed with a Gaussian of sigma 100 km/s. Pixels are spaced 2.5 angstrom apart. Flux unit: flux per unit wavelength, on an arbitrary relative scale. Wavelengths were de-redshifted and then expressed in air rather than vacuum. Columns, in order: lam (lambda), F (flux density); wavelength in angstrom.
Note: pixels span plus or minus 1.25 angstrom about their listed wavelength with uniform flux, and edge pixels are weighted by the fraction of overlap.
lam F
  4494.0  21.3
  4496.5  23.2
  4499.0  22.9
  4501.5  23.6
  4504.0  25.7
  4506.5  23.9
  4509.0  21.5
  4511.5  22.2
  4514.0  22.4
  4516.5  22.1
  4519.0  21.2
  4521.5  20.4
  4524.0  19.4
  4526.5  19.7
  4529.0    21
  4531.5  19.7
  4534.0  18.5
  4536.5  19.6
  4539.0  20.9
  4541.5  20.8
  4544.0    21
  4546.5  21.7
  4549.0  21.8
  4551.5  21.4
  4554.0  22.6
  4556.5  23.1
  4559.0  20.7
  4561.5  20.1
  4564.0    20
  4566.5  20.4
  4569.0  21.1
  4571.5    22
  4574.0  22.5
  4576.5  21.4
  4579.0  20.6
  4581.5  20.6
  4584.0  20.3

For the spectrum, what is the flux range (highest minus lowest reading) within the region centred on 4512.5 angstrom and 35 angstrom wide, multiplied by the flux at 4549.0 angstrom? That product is 137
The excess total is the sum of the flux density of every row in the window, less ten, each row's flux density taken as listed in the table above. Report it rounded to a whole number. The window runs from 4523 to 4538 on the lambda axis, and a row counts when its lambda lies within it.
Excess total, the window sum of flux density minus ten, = 108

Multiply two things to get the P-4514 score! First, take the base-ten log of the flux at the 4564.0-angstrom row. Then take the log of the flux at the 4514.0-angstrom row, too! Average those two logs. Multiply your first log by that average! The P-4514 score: 1.72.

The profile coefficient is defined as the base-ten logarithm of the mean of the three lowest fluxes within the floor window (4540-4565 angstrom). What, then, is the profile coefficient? 1.307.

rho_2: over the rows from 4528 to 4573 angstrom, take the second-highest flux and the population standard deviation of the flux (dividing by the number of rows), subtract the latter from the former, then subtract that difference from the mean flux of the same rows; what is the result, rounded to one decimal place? -0.6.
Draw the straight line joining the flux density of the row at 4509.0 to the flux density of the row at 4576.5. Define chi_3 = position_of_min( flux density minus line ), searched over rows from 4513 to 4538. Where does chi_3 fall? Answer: 4534.0 angstrom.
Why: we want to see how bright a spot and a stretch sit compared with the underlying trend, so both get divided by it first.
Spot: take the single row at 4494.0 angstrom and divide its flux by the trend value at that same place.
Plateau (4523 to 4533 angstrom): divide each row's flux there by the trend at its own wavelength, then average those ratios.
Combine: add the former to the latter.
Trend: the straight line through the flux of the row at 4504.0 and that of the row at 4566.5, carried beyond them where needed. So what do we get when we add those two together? 1.64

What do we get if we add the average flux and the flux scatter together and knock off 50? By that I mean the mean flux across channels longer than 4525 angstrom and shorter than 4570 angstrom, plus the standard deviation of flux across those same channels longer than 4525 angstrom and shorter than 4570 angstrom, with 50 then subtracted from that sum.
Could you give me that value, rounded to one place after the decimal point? -28.1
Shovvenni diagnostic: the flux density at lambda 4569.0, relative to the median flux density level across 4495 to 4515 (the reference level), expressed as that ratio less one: -0.085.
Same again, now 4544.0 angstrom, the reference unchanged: -0.089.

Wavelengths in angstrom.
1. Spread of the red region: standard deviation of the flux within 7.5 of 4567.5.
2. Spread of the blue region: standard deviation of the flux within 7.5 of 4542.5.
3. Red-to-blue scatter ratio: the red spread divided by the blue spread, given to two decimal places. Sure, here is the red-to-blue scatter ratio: 1.32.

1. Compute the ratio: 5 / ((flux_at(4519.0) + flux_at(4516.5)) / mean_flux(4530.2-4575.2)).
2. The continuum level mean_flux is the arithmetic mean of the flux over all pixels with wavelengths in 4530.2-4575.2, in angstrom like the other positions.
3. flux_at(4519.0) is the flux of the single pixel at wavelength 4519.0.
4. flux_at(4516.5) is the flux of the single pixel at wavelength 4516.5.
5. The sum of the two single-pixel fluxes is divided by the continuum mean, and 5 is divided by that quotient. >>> 2.42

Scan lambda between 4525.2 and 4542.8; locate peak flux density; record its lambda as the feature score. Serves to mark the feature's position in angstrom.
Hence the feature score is 4529.0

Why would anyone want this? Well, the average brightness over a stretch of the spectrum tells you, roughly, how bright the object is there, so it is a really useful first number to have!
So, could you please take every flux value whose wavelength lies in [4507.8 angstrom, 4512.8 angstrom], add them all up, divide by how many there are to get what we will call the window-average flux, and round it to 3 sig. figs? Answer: 21.9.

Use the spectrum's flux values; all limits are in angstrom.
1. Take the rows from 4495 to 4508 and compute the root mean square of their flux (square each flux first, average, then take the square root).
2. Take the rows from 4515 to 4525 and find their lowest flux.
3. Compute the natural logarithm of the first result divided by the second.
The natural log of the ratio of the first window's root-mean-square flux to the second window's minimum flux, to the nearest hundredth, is 0.21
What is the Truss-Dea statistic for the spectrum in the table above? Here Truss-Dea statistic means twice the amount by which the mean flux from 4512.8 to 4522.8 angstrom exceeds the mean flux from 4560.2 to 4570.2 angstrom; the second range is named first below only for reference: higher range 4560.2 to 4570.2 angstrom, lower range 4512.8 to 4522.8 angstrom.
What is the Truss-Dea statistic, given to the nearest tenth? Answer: 2.2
